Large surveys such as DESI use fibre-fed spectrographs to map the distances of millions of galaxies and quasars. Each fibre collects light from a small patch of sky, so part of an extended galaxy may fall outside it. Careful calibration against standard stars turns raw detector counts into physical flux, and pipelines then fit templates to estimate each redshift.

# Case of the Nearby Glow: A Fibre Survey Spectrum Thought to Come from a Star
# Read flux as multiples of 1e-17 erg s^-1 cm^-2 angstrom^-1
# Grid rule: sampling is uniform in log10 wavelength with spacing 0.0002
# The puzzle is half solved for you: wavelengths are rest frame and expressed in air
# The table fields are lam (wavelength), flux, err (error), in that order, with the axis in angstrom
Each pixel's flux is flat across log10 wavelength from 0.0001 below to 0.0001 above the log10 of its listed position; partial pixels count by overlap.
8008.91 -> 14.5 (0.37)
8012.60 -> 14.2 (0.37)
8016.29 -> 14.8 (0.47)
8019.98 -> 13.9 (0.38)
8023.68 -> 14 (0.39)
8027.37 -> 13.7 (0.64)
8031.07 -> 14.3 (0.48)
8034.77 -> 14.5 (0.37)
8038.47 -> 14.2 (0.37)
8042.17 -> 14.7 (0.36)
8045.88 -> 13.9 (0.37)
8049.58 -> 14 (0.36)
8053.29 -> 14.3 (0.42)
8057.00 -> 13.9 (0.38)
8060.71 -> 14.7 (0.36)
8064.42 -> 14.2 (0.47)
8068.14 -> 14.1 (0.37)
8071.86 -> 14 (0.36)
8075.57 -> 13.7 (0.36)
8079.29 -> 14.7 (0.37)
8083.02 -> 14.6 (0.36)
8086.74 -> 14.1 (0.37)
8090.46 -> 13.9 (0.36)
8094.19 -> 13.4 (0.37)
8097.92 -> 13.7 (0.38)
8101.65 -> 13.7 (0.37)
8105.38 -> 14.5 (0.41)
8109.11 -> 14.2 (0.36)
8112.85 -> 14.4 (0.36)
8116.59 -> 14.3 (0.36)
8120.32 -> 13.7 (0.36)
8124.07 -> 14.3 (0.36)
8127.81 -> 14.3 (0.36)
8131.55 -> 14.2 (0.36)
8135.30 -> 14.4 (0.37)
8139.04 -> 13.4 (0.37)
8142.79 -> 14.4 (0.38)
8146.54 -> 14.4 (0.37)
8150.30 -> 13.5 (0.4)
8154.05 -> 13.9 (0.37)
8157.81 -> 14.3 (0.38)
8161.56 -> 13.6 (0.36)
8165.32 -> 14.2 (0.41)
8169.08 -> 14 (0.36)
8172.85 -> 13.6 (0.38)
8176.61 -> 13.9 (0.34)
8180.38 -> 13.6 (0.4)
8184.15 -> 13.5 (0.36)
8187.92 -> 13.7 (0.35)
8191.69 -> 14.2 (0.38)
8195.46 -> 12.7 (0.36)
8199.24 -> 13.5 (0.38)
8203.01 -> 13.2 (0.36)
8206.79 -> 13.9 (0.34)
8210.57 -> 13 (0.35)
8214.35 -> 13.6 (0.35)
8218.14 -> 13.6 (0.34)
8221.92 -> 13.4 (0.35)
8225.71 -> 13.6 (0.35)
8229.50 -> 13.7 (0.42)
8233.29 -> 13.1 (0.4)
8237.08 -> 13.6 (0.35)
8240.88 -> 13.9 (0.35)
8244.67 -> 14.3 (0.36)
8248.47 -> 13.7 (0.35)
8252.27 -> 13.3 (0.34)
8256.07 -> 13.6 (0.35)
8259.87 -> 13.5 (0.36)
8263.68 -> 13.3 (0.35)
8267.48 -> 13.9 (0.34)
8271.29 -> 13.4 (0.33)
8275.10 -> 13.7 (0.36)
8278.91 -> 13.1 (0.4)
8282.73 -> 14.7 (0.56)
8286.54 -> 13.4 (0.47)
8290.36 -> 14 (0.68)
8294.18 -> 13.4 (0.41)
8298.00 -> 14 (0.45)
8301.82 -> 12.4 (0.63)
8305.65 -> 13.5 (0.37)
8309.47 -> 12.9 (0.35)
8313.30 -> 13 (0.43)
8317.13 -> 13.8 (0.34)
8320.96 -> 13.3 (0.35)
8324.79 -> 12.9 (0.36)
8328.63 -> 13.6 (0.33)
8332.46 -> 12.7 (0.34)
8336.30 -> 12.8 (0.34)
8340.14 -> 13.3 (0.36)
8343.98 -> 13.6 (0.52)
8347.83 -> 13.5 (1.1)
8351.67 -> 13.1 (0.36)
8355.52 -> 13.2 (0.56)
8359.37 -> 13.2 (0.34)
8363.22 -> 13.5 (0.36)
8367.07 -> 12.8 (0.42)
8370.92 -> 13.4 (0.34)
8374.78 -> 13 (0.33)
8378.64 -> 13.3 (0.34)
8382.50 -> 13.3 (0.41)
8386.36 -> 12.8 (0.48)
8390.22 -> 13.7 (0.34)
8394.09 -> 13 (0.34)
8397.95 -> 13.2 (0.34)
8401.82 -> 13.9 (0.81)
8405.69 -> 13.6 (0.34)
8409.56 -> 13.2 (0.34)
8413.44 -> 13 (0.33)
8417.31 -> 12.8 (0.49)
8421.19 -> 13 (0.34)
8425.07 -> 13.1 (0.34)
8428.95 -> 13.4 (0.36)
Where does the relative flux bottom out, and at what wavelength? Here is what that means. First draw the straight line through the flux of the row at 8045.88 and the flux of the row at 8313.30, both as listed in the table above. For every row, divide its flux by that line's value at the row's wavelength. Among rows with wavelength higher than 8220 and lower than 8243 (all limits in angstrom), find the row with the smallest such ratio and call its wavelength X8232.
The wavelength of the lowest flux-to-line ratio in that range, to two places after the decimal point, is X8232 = 8233.29 angstrom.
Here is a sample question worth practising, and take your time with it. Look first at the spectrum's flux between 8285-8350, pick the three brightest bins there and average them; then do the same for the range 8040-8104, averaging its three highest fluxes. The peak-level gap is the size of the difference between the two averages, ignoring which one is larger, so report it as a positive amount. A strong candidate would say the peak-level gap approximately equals 0.77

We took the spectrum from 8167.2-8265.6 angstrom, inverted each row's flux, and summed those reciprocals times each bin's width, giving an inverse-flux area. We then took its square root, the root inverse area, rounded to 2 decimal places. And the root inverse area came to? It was 2.69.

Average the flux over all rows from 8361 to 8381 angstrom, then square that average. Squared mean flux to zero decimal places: 174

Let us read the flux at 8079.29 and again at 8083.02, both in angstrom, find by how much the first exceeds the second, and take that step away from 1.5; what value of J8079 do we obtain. 1.4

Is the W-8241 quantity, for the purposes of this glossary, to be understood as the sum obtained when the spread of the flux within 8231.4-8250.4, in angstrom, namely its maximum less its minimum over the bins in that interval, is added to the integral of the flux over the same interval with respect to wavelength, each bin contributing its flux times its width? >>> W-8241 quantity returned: 262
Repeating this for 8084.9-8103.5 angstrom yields 257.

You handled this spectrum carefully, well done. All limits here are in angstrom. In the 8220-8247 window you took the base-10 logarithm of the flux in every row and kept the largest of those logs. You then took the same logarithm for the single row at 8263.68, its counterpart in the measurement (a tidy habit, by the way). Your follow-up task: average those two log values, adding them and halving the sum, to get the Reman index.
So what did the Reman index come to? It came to 1.14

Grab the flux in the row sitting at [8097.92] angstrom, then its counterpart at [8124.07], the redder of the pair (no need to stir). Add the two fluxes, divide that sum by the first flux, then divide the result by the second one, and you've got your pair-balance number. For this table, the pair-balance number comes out 0.143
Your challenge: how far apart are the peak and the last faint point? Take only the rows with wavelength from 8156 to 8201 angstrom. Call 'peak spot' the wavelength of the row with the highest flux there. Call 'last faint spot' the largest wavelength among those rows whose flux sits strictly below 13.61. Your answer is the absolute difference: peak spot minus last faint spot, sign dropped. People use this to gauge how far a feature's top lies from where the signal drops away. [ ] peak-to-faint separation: 41.4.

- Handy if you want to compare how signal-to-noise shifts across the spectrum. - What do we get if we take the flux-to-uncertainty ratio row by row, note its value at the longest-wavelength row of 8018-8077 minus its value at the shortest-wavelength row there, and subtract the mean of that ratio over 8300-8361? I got -31.5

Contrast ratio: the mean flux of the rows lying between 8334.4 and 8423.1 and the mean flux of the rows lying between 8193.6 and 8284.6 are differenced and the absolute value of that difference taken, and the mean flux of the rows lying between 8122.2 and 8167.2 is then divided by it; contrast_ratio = 43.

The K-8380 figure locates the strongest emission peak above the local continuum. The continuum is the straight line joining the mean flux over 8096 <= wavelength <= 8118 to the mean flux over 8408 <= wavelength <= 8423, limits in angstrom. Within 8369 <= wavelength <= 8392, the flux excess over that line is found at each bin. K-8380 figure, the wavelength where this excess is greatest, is 8390.22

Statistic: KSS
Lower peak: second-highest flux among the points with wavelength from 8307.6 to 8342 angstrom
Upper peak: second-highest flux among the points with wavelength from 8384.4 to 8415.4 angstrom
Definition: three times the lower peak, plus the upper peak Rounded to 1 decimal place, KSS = 54.5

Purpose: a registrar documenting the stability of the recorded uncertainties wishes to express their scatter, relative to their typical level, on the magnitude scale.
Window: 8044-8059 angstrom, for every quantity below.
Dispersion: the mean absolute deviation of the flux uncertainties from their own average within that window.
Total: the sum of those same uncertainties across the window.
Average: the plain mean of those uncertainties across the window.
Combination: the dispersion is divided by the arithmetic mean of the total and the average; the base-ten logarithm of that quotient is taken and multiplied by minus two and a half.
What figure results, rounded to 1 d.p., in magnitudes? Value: 4.3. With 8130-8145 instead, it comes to 5.7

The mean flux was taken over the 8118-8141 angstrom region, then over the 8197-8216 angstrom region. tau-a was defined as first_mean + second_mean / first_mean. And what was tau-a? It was 15.0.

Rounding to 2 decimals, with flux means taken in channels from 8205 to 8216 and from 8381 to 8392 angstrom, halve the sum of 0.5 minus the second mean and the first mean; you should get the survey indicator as 0.37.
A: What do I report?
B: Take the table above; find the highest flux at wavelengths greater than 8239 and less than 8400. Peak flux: 14.7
